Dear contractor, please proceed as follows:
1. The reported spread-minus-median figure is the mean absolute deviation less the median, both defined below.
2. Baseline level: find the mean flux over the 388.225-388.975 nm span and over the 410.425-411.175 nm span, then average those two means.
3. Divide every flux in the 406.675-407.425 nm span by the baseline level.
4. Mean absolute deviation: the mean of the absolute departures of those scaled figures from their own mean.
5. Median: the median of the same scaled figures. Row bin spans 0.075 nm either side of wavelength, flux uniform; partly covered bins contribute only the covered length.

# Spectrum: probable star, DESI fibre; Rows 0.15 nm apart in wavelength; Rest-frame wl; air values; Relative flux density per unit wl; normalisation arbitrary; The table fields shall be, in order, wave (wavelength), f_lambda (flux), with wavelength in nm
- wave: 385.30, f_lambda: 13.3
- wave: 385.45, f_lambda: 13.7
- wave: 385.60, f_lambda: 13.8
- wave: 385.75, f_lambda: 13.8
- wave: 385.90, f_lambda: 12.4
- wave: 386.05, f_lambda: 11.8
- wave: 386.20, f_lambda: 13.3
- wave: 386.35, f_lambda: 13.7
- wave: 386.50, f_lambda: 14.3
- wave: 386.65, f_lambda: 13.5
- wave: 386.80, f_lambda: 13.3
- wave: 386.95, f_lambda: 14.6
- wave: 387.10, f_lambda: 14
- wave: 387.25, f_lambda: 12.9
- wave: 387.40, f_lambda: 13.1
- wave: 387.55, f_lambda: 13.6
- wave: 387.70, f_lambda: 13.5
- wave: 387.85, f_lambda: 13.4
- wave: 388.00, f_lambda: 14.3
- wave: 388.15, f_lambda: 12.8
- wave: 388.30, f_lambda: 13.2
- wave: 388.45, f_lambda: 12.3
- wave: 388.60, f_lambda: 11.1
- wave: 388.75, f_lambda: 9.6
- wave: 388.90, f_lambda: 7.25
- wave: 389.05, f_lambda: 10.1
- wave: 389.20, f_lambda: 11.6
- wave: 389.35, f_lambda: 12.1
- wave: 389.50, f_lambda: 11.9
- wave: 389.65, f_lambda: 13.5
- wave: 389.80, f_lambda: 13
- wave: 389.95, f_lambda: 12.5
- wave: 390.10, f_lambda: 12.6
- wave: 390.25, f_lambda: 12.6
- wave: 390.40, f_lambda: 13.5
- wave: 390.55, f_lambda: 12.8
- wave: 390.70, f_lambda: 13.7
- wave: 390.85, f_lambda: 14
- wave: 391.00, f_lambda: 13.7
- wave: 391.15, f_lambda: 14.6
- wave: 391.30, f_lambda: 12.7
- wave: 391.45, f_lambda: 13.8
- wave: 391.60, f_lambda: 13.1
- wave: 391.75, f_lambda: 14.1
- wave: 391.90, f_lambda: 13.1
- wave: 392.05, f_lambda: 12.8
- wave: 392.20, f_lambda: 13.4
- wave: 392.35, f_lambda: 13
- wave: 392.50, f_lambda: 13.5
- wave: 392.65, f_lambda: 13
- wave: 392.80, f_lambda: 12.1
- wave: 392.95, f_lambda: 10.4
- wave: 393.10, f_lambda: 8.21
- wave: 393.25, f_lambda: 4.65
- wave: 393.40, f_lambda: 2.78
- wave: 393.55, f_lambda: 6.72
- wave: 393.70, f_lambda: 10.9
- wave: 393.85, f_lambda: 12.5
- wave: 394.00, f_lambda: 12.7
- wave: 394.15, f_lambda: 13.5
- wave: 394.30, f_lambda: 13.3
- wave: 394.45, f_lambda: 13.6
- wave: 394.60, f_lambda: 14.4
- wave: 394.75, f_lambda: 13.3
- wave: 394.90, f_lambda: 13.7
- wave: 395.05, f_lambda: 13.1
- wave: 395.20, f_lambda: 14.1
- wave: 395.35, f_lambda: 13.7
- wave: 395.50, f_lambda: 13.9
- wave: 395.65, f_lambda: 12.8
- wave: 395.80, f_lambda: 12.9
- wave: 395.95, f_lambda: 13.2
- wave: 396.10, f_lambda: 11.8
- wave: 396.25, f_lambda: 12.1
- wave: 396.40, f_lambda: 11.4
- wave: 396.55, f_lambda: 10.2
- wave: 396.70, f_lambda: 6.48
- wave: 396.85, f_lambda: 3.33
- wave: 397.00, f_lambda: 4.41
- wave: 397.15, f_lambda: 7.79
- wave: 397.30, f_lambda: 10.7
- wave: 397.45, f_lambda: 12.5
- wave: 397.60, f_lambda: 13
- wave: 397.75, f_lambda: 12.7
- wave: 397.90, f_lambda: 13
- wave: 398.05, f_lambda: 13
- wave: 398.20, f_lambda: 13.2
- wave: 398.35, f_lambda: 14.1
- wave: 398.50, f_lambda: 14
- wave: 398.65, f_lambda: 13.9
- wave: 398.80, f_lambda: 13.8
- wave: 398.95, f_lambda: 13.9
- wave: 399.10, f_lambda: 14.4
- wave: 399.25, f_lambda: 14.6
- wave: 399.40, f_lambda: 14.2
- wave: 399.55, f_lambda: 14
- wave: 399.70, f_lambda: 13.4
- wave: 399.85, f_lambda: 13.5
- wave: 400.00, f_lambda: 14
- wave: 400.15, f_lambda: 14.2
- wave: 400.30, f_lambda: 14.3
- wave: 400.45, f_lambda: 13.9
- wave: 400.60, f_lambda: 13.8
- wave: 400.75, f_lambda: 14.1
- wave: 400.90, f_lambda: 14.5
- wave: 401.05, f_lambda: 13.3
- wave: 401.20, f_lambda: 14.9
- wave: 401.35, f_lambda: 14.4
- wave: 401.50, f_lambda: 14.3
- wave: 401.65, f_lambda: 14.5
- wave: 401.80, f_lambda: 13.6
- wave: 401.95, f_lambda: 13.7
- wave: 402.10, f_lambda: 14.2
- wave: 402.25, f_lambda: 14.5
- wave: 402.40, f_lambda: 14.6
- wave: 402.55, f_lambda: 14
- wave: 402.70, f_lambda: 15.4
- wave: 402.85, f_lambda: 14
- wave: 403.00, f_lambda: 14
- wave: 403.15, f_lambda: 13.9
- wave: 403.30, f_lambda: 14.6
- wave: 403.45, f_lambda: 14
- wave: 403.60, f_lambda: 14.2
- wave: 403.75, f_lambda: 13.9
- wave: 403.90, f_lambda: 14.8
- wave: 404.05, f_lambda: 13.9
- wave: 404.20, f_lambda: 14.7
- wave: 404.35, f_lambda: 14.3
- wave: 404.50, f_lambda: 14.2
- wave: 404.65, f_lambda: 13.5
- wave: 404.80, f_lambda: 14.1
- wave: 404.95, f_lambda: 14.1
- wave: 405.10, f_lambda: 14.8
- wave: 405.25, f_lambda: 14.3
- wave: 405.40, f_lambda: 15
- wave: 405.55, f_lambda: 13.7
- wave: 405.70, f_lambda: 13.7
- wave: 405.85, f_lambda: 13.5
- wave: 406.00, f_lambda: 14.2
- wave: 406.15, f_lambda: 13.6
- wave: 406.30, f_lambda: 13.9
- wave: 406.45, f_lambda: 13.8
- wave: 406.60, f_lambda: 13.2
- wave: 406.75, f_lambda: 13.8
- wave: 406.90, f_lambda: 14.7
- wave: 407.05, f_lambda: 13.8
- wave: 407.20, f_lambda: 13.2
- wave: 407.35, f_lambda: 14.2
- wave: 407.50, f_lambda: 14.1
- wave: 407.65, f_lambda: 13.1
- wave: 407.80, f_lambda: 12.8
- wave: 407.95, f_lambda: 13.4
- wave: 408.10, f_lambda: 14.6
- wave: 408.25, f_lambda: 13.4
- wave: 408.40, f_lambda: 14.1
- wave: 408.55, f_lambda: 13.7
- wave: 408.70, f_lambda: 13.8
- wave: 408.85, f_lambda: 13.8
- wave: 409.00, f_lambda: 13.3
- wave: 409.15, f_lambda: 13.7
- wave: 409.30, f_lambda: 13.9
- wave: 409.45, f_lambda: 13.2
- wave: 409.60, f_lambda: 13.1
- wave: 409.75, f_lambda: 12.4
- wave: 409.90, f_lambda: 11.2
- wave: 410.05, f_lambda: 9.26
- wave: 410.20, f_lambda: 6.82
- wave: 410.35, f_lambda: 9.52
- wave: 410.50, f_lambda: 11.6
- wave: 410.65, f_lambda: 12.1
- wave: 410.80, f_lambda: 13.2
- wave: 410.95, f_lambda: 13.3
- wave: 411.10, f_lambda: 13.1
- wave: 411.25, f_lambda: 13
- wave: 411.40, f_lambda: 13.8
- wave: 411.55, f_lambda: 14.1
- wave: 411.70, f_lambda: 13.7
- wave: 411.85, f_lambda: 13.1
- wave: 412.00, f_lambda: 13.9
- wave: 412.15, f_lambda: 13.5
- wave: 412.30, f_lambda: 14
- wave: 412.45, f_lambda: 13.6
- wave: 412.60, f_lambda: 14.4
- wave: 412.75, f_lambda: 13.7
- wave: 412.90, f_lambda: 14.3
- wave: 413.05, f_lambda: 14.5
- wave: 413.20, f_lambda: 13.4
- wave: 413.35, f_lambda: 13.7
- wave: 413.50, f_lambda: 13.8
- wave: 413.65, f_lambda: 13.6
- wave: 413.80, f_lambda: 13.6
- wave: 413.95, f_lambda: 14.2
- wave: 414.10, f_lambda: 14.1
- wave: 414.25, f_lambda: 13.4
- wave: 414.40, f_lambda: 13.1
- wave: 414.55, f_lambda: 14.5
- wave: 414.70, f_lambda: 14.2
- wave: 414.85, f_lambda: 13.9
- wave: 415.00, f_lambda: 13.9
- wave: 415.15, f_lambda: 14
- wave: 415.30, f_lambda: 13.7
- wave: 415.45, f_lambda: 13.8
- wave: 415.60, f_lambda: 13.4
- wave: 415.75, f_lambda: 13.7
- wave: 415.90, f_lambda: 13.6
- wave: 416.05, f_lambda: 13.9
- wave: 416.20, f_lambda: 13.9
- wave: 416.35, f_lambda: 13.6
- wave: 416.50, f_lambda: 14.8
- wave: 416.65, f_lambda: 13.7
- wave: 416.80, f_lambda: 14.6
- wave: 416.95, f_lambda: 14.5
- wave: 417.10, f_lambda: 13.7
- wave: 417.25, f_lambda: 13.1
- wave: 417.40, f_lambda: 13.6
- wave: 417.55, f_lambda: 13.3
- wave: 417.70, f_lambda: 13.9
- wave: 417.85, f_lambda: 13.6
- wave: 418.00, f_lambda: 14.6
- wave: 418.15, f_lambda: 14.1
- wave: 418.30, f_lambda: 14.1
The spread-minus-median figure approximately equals -1.15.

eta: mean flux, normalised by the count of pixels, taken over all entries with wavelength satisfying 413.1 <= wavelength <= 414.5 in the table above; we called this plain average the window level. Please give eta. 13.7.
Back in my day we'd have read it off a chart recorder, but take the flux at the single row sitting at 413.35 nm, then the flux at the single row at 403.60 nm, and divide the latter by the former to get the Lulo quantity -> 1.036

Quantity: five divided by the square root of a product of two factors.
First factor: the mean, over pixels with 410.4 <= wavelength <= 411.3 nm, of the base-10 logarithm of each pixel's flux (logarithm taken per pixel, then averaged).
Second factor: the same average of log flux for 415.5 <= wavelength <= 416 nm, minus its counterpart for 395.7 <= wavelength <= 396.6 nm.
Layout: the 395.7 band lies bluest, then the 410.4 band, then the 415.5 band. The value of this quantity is 20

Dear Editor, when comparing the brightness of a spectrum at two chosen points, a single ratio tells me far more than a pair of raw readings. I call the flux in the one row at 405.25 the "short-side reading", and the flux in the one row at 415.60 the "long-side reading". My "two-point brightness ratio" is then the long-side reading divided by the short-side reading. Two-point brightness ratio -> 0.94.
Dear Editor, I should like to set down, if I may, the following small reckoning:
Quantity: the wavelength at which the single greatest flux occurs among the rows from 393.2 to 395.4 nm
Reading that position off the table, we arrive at 394.60 nm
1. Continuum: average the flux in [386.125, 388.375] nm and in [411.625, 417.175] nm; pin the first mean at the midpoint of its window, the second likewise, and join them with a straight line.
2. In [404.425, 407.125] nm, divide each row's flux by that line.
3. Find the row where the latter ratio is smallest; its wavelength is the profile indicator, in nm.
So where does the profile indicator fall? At 406.60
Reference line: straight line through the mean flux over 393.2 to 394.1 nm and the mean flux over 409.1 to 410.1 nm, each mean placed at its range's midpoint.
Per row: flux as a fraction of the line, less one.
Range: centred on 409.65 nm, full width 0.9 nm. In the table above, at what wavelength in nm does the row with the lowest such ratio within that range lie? 410.05 nm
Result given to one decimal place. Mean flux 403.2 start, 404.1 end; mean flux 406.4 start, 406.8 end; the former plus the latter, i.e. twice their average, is 27.8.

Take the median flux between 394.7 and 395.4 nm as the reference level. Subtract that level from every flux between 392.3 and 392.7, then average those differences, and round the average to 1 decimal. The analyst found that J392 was -0.5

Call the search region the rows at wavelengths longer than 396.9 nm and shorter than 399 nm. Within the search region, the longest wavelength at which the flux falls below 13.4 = 398.20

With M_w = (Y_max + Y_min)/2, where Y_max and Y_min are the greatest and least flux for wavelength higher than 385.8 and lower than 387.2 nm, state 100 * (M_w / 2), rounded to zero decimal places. 660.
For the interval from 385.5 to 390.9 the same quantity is 546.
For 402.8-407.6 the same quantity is 705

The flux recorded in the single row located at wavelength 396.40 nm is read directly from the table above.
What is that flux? 11.4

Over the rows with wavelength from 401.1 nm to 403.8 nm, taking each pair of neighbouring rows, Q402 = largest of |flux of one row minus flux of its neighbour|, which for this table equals 1.4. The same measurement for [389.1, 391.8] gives 1.9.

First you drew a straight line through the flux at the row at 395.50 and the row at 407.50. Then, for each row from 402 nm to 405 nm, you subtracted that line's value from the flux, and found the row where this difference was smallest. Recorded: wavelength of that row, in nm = 404.65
